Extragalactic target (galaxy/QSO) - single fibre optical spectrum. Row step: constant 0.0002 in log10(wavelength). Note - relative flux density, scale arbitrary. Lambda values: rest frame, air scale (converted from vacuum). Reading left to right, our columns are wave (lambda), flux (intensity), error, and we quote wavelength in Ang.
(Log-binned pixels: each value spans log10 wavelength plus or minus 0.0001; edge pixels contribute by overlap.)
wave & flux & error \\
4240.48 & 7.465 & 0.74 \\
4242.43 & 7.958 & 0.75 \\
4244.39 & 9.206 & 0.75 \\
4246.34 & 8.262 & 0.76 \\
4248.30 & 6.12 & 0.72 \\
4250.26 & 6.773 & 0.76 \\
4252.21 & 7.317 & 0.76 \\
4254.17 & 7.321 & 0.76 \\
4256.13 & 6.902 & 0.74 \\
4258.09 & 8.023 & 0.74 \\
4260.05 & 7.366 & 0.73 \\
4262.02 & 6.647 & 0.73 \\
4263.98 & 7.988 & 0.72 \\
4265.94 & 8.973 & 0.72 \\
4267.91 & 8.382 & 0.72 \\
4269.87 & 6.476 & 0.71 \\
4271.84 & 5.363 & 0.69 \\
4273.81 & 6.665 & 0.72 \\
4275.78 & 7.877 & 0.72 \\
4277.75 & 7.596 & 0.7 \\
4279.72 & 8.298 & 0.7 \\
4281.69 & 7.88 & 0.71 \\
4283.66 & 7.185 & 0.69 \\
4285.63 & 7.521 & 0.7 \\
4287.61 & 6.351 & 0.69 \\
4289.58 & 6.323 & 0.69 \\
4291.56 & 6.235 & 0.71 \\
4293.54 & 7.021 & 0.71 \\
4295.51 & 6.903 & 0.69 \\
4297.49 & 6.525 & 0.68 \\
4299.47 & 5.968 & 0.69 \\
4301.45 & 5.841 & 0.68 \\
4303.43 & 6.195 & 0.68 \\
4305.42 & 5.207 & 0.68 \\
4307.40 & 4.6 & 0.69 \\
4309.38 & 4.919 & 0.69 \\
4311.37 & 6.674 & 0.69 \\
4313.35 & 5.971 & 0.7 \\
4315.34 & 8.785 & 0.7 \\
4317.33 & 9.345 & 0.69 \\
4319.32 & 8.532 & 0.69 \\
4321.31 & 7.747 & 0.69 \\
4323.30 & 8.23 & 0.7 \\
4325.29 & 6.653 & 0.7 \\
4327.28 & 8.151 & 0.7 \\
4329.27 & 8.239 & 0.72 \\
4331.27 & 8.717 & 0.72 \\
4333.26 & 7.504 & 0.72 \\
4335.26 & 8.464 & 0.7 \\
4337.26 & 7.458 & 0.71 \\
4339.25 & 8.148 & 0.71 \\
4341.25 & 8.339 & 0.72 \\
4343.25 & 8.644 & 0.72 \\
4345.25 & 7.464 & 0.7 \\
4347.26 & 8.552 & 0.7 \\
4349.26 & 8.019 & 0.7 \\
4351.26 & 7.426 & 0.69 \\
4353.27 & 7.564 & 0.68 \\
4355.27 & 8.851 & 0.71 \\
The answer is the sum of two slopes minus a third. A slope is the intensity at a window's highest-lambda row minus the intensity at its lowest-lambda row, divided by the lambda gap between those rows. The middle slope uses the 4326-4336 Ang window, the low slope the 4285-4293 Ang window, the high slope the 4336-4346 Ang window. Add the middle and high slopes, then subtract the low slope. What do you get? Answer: 0.3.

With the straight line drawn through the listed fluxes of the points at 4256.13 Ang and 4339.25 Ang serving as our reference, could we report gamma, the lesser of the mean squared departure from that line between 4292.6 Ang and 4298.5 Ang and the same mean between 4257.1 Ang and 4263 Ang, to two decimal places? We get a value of 0.49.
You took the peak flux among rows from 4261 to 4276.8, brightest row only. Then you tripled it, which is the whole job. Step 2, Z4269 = 27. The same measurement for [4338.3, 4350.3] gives 26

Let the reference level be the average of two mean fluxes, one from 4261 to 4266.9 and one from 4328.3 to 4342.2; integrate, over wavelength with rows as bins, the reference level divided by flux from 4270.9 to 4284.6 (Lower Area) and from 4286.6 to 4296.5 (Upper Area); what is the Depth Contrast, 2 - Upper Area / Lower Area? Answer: 1.2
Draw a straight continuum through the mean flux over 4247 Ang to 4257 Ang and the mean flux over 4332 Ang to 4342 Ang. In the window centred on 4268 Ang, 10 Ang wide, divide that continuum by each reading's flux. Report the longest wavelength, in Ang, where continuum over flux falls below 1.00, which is 4267.91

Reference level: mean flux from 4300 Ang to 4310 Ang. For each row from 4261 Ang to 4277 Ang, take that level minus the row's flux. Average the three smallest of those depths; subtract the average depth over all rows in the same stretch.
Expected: -1.15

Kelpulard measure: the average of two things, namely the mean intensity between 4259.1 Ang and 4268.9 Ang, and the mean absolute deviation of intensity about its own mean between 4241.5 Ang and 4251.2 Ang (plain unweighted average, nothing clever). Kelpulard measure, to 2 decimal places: 4.42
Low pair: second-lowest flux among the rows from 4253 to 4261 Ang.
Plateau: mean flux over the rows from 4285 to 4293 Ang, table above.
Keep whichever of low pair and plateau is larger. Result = 7.3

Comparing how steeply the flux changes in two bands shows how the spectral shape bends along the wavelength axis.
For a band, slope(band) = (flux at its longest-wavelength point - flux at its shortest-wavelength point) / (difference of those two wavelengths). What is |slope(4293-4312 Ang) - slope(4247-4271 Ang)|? 0.04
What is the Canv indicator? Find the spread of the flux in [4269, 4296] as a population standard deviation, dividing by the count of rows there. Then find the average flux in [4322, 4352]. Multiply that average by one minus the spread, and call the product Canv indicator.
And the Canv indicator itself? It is 1.8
